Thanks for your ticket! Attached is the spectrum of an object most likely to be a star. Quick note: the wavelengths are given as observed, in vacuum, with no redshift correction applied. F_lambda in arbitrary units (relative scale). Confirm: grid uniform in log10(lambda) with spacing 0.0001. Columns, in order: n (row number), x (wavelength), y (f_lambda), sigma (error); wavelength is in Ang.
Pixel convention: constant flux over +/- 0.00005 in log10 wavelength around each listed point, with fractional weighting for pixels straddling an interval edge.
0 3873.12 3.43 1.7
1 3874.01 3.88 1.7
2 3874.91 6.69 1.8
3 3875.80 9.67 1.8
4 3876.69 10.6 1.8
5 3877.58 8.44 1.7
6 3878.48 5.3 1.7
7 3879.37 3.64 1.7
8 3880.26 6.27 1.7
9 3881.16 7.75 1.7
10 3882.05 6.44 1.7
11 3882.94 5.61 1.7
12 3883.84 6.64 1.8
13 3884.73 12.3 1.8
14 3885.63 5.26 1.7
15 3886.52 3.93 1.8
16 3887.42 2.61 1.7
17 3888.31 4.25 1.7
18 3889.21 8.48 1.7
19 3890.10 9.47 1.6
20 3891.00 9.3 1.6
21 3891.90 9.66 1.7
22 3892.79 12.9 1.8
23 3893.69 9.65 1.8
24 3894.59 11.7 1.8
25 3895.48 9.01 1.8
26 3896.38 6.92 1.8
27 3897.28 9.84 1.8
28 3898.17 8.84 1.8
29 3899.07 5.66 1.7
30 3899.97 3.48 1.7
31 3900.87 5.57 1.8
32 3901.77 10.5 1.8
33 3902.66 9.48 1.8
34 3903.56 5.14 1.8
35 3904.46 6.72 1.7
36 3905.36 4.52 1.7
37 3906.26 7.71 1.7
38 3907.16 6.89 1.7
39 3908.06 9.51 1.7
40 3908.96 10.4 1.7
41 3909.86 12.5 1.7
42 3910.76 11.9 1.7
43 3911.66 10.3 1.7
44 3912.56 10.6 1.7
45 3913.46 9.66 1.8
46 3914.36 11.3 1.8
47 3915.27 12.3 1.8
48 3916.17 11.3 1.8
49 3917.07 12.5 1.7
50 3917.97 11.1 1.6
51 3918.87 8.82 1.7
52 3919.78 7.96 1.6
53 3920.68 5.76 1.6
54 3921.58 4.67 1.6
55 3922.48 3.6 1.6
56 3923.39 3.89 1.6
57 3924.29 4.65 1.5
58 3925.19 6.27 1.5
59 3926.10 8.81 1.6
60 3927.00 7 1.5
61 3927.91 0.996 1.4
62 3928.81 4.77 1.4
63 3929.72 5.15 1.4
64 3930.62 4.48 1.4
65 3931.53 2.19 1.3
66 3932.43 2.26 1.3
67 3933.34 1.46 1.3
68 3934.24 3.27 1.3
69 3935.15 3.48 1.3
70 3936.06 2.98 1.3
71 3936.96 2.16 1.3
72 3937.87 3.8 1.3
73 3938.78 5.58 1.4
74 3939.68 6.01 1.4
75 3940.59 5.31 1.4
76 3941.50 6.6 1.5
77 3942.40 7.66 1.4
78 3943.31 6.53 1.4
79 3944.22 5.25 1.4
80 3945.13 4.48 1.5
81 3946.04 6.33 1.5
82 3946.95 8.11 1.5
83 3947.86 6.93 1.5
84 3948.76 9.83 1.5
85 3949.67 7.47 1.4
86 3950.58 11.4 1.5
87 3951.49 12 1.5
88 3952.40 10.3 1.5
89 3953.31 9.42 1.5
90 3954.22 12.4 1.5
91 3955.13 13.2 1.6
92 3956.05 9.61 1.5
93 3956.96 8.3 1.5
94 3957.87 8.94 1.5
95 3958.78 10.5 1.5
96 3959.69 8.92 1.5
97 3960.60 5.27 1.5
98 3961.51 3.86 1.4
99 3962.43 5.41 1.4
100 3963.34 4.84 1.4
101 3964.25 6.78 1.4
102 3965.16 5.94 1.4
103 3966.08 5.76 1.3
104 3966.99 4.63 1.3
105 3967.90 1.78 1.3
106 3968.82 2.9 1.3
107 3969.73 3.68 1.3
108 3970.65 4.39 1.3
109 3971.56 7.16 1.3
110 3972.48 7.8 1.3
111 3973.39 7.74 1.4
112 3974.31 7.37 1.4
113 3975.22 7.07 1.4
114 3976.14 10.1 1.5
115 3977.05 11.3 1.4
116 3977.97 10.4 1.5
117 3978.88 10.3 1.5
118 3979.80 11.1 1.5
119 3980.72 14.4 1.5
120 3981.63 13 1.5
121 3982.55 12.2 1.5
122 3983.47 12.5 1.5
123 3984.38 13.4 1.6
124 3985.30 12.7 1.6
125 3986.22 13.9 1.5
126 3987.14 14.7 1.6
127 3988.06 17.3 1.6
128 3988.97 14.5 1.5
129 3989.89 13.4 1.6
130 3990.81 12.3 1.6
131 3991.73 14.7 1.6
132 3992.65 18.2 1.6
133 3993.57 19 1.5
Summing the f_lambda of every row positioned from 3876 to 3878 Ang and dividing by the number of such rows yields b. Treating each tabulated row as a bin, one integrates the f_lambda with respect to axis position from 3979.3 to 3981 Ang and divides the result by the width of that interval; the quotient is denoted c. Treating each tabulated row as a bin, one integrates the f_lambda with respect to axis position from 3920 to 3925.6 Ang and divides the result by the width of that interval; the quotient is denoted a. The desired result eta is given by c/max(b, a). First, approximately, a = 4.9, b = 9.5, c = 12.5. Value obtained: 1.3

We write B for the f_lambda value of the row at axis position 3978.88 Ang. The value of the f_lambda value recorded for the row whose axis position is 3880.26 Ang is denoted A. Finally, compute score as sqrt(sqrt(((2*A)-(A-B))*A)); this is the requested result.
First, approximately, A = 6.27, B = 10.3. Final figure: 3.19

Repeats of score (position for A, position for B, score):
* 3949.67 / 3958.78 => 3.40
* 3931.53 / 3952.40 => 2.29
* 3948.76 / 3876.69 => 3.76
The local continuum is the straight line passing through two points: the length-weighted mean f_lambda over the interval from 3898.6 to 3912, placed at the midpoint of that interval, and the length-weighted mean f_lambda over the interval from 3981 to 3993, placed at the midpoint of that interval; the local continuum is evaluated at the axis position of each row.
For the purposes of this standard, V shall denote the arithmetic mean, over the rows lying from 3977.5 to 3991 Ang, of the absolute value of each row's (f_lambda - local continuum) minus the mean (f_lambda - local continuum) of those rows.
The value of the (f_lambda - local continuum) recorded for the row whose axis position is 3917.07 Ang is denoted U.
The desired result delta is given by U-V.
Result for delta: 2.4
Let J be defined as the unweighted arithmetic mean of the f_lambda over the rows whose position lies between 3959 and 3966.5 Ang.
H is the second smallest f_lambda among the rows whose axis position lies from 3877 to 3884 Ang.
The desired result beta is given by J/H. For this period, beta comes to 1.1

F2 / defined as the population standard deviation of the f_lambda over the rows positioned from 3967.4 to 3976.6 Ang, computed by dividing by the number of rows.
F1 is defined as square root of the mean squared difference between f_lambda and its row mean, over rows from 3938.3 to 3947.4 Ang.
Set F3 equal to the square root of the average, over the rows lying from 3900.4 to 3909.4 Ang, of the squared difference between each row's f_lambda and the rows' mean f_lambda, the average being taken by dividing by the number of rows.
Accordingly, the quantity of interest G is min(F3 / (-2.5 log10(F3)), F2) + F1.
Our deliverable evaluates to -1.5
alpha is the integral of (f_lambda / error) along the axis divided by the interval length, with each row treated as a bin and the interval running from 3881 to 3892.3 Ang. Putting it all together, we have 4.1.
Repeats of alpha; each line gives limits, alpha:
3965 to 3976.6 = 4.3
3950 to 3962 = 6.3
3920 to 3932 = 3.2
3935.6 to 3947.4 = 3.8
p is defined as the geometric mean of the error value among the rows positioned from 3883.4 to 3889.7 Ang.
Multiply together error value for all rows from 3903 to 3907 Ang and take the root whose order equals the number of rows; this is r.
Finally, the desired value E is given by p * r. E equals 3.0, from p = 1.74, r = 1.7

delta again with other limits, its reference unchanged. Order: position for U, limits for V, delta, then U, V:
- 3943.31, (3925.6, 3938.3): -6.1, -4.3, 1.8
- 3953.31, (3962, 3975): -3.6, -2.1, 1.5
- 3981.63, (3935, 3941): -1.8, -0.6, 1.1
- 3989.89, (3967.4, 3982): -3.5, -0.8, 2.7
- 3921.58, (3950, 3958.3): -6.1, -4.5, 1.5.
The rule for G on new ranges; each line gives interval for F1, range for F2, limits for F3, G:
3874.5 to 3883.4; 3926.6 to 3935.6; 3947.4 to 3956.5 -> -0.7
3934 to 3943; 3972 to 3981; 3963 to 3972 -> -1.4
